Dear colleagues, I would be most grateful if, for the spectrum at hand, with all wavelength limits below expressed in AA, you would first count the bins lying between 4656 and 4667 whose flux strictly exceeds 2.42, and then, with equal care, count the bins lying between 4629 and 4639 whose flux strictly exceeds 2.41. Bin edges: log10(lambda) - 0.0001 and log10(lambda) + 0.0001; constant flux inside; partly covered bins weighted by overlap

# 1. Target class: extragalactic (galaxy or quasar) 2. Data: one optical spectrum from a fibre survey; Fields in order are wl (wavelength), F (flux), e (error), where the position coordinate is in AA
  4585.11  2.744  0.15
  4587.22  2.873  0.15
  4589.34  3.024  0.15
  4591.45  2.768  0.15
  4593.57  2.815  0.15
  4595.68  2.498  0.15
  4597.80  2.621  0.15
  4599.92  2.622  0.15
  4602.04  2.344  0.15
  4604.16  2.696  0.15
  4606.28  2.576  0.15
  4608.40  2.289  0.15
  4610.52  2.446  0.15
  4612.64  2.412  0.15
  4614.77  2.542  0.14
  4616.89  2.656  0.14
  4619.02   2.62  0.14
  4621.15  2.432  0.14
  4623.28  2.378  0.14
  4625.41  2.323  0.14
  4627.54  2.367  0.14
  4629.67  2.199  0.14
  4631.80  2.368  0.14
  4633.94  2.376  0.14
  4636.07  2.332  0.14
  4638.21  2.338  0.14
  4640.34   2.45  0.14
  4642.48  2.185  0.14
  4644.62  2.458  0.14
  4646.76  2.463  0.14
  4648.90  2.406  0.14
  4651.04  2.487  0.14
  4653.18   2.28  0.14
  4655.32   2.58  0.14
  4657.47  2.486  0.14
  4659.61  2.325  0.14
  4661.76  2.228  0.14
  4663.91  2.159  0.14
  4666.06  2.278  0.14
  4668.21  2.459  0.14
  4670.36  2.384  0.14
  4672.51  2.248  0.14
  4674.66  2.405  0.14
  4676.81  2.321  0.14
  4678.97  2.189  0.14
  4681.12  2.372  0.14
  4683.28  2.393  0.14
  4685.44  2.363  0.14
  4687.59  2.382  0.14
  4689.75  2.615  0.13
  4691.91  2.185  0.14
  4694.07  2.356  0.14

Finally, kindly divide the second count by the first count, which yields 0.0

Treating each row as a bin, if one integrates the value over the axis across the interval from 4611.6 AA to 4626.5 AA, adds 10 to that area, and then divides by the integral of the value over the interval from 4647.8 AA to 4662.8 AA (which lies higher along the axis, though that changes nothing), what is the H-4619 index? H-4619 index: 1.30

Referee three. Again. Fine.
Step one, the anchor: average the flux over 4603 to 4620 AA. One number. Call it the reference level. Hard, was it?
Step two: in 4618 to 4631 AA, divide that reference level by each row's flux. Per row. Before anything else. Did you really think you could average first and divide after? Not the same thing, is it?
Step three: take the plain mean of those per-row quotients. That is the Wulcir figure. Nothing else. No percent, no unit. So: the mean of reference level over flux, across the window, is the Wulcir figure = 1.06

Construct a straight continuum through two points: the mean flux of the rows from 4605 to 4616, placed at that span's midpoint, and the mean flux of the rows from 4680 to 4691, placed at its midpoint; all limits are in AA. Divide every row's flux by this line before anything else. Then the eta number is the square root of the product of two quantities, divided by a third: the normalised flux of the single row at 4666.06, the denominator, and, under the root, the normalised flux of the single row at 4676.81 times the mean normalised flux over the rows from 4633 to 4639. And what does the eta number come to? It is 1.02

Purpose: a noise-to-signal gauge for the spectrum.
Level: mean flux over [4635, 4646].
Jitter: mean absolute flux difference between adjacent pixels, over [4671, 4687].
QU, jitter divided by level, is 0.043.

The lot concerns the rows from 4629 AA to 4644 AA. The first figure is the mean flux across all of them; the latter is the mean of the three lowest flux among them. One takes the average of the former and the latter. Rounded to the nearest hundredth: 2.28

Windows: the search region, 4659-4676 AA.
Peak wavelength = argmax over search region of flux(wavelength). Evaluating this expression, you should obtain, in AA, 4668.21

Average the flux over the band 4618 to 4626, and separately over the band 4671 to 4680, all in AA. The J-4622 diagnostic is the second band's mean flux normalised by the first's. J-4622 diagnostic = 0.940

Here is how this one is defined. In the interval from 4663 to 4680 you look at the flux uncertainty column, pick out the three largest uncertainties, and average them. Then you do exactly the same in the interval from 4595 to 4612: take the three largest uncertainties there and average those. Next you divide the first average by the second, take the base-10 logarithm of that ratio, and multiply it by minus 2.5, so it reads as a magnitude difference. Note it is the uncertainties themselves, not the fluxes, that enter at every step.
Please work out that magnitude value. 0.07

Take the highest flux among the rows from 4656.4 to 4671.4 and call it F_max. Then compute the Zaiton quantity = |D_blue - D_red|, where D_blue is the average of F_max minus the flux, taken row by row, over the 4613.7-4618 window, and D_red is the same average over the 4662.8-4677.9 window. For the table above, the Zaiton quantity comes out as 0.277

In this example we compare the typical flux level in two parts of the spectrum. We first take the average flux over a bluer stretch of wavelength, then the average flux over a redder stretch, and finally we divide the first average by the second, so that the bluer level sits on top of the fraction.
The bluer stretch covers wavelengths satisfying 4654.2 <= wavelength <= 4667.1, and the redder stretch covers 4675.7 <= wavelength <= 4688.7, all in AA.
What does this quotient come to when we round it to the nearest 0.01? 1.00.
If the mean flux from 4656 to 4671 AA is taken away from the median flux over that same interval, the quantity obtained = -0.01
